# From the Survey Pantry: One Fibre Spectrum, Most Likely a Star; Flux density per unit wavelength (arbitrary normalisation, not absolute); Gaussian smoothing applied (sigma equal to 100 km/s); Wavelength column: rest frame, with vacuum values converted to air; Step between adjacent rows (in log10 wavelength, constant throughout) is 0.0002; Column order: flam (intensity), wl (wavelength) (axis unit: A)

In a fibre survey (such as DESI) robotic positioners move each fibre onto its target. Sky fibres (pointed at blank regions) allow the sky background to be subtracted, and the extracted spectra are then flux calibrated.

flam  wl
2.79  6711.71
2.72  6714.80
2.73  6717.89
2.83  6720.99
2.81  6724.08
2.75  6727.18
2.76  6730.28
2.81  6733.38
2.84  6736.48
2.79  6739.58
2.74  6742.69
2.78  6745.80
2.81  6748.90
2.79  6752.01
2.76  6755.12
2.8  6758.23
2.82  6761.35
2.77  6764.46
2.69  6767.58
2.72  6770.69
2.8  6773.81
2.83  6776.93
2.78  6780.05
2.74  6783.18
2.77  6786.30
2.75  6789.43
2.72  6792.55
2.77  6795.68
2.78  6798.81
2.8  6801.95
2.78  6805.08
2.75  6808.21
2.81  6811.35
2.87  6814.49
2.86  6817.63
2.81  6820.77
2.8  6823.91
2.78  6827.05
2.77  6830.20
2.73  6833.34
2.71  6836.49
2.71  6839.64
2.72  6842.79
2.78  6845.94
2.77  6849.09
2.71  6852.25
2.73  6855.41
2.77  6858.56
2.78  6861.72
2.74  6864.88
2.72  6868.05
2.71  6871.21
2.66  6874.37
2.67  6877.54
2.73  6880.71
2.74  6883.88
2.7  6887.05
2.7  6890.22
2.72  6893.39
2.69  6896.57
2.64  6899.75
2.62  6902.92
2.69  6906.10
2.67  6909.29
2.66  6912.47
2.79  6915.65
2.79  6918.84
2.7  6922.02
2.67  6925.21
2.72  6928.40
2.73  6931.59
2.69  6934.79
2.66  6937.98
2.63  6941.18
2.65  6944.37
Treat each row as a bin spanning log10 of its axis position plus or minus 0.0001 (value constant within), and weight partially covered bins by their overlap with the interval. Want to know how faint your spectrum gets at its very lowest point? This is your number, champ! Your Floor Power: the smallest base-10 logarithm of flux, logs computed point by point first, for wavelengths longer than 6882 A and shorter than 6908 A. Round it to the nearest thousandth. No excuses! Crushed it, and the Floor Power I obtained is 0.418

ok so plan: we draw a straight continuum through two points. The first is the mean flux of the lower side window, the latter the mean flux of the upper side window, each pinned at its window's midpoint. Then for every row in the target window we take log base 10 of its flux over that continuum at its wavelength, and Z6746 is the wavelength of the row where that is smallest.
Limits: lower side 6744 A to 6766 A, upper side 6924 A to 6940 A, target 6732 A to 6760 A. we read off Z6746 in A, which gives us 6742.69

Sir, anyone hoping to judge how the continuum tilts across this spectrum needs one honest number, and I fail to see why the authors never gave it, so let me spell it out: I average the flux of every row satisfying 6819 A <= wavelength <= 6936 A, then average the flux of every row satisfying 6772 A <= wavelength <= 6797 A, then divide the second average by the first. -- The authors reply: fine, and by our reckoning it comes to 1.02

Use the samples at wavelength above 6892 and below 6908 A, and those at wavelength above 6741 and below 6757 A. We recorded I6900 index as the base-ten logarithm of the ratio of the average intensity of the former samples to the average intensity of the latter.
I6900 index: -0.017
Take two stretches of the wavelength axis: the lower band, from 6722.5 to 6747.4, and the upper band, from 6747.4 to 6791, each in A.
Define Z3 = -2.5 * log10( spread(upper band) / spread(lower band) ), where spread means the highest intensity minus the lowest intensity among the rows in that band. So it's -0.37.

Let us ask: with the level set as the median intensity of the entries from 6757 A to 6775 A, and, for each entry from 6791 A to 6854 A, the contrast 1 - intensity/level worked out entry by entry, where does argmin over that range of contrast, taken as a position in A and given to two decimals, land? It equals 6814.49 A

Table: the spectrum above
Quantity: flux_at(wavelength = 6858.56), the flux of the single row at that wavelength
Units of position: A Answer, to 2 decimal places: 2.77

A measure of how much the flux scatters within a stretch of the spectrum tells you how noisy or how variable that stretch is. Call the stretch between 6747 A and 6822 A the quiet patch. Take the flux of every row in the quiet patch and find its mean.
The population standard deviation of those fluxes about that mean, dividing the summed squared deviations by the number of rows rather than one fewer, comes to 0.0418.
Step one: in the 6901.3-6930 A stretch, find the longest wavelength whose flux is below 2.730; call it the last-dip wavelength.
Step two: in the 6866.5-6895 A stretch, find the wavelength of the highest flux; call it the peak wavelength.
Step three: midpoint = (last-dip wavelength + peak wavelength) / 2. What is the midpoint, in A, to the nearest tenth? 6906.1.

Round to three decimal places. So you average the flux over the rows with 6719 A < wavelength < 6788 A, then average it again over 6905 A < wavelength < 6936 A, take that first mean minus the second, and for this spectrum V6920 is 0.070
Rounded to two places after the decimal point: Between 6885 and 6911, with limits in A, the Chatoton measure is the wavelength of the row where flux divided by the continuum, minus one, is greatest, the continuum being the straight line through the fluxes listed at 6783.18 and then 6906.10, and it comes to 6893.39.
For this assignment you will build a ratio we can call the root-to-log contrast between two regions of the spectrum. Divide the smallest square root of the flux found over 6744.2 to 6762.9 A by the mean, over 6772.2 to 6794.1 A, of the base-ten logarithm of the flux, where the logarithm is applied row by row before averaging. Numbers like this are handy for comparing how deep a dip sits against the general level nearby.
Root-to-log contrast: 3.755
